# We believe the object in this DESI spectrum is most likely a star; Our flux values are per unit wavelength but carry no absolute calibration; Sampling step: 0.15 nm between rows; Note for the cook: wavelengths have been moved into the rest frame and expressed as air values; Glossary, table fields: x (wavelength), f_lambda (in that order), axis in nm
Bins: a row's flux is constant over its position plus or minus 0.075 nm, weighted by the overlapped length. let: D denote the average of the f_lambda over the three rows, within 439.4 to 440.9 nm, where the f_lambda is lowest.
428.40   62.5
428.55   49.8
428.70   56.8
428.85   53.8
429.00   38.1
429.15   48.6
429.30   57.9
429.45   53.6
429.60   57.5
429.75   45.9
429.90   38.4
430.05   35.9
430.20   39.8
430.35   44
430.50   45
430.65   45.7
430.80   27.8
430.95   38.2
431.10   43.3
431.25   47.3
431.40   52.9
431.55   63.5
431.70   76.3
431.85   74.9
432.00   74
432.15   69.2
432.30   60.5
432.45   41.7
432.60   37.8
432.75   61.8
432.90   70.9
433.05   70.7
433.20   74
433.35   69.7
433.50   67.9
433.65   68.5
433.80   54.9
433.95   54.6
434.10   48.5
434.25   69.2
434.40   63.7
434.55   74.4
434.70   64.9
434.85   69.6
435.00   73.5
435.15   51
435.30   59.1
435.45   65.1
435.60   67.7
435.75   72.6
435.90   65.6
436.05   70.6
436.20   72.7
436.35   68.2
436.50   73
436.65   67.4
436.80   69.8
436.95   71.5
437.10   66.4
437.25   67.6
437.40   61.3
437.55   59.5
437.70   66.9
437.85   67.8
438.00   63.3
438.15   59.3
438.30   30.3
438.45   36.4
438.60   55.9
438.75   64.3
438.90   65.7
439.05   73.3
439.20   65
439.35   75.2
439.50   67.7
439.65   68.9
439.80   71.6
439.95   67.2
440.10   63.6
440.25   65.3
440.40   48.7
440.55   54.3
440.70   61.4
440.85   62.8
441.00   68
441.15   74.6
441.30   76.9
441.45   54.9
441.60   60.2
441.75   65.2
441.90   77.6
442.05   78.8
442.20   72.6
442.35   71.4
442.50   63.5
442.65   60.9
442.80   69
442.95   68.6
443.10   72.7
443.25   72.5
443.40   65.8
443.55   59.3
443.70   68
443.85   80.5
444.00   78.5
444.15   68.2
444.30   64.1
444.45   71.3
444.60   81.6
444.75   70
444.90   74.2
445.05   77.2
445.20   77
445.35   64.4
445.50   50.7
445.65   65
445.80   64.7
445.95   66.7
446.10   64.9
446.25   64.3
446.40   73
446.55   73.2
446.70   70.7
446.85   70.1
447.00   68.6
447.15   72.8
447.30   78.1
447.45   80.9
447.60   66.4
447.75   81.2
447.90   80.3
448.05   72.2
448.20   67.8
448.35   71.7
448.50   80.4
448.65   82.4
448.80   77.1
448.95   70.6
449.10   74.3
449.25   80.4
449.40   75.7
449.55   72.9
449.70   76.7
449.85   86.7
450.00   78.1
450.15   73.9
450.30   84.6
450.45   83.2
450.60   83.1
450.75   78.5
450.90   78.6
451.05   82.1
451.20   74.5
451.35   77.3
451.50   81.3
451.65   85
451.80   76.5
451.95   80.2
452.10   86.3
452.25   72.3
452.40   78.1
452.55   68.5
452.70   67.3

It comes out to 55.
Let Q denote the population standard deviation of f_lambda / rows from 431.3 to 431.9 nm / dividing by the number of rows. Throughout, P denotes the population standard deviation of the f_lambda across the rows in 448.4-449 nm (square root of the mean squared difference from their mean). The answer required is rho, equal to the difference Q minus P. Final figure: 5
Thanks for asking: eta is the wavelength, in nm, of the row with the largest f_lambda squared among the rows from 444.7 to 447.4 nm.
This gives 447.30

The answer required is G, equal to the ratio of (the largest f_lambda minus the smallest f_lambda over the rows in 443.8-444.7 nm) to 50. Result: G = 0.35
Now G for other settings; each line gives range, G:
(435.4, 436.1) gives 0.15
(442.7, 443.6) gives 0.27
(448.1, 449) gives 0.29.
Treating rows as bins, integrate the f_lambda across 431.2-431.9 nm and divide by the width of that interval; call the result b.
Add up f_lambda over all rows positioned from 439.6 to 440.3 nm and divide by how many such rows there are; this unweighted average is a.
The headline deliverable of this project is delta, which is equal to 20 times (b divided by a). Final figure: 18.8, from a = 67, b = 63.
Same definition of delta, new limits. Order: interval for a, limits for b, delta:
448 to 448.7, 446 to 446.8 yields 18.5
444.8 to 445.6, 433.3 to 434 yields 18.4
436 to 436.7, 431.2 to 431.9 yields 17.9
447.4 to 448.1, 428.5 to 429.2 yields 13.0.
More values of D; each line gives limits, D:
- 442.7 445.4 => 63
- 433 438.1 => 51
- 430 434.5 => 34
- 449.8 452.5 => 74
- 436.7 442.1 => 38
